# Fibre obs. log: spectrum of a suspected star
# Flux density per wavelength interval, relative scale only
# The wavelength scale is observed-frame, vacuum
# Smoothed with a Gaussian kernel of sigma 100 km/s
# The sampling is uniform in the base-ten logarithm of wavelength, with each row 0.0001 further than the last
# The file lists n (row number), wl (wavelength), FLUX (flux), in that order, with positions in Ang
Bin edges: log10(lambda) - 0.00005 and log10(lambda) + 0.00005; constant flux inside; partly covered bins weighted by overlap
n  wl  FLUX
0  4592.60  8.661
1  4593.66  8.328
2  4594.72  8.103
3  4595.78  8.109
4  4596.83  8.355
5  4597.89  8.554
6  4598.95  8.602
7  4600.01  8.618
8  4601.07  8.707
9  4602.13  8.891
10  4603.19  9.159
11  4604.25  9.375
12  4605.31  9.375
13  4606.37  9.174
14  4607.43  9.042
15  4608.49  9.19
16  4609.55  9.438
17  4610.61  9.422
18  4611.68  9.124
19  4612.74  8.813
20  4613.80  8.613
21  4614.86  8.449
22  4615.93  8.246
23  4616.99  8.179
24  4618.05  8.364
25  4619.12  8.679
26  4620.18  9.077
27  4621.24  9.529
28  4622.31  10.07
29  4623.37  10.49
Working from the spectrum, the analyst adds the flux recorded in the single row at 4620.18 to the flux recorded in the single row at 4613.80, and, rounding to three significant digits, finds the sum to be 17.7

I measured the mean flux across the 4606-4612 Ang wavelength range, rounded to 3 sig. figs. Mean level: 9.23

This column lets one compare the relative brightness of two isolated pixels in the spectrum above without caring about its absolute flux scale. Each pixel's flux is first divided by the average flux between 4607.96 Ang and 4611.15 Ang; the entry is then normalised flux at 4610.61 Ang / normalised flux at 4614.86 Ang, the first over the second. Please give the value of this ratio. 1.12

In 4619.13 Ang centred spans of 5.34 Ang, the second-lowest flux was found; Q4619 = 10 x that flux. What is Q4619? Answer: 83.6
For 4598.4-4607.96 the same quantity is 86.2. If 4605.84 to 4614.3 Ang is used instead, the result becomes 88.1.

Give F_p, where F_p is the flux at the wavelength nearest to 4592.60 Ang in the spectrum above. 8.661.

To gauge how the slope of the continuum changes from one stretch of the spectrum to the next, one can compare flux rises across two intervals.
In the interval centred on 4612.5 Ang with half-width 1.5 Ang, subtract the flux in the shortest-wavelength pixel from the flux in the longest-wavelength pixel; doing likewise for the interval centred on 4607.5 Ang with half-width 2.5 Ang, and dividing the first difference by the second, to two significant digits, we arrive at -8.1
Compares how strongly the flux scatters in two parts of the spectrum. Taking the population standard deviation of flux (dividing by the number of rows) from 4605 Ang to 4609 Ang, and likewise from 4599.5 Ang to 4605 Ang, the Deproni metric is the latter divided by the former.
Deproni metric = 2.38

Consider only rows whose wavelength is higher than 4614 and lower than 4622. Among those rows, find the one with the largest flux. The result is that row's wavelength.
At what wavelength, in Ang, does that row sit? 4621.24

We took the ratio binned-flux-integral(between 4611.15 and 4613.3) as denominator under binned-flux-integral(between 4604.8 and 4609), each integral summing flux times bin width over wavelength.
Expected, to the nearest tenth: 2.0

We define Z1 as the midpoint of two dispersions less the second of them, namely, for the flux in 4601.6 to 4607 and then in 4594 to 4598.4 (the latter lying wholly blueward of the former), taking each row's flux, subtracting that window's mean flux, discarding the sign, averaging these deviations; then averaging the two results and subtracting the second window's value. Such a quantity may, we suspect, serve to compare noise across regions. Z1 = -0.015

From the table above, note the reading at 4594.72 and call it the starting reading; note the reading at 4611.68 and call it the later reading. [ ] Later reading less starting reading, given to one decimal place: 1.0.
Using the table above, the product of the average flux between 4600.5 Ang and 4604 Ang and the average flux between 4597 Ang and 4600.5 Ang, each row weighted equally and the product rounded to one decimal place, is 76.6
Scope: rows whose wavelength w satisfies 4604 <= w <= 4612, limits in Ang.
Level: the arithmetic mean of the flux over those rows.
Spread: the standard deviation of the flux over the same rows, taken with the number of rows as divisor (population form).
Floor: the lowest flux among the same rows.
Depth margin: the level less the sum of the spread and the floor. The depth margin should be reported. 0.08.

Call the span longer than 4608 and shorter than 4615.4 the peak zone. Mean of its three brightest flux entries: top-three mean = 9.35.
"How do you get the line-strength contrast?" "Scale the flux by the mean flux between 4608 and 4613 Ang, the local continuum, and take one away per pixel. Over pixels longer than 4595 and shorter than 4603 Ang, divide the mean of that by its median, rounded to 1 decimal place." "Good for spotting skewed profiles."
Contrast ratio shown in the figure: 1.1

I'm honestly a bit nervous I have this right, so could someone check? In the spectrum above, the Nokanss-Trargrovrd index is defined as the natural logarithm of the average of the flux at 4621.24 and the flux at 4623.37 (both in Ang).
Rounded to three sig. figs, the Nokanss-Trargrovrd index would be 2.30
